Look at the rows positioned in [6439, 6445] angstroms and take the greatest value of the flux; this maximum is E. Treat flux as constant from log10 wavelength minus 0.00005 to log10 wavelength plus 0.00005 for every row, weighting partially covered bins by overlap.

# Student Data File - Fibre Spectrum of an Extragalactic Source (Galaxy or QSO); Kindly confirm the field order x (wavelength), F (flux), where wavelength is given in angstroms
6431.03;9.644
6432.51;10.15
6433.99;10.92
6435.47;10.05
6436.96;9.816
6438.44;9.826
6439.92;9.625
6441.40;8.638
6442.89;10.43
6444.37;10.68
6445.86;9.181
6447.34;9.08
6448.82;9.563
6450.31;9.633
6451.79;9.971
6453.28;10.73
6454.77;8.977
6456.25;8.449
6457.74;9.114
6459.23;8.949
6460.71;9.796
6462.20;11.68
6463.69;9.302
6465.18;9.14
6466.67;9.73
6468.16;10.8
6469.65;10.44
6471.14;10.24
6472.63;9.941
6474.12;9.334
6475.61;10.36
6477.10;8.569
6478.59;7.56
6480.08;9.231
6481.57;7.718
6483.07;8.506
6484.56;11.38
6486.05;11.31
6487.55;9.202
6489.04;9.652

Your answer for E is 10.68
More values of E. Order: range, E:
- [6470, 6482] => 10.36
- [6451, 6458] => 10.73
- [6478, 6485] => 11.38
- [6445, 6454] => 10.73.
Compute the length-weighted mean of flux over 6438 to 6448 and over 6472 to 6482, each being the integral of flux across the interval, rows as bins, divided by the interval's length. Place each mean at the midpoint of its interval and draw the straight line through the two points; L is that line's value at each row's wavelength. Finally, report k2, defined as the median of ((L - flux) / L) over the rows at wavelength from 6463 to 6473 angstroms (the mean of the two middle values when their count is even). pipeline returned -0.10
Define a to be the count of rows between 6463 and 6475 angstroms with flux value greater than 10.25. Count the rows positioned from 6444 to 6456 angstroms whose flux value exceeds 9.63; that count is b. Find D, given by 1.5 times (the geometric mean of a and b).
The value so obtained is 4.2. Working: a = 2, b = 4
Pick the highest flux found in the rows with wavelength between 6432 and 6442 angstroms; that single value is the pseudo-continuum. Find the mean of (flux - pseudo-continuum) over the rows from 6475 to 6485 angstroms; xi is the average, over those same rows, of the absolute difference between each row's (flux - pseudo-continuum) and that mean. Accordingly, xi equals 1.09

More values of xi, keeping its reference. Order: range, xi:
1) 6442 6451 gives 0.53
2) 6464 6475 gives 0.47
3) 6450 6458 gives 0.63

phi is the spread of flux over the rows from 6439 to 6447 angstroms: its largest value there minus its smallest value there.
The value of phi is 2.0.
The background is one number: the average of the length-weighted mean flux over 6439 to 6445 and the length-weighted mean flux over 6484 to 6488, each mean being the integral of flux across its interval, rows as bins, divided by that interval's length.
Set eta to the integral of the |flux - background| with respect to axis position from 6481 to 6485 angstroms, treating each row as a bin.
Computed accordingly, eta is 7.3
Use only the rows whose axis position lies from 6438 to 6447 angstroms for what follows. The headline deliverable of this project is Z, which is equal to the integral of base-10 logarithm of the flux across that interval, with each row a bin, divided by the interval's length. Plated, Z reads 0.99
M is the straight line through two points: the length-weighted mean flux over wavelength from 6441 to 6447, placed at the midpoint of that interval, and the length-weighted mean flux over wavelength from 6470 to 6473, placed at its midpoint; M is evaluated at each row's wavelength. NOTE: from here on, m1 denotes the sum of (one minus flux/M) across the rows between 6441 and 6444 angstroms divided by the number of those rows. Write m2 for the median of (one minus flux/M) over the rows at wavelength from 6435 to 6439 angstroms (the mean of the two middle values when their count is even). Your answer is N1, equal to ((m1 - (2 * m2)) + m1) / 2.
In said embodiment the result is 0.04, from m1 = 0.02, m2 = -0.02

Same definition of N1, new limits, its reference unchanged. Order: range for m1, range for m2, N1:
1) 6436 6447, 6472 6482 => -0.11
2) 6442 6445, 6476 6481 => -0.25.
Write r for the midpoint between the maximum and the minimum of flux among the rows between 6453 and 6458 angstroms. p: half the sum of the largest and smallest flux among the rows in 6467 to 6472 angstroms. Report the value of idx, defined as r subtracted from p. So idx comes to 0.9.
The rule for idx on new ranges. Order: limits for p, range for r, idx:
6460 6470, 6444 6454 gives 0.5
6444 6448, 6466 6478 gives 0.2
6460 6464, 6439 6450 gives 0.8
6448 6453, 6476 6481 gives 1.4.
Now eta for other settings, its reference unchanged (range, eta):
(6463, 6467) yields 3.6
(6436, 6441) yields 2.9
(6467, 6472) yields 1.4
